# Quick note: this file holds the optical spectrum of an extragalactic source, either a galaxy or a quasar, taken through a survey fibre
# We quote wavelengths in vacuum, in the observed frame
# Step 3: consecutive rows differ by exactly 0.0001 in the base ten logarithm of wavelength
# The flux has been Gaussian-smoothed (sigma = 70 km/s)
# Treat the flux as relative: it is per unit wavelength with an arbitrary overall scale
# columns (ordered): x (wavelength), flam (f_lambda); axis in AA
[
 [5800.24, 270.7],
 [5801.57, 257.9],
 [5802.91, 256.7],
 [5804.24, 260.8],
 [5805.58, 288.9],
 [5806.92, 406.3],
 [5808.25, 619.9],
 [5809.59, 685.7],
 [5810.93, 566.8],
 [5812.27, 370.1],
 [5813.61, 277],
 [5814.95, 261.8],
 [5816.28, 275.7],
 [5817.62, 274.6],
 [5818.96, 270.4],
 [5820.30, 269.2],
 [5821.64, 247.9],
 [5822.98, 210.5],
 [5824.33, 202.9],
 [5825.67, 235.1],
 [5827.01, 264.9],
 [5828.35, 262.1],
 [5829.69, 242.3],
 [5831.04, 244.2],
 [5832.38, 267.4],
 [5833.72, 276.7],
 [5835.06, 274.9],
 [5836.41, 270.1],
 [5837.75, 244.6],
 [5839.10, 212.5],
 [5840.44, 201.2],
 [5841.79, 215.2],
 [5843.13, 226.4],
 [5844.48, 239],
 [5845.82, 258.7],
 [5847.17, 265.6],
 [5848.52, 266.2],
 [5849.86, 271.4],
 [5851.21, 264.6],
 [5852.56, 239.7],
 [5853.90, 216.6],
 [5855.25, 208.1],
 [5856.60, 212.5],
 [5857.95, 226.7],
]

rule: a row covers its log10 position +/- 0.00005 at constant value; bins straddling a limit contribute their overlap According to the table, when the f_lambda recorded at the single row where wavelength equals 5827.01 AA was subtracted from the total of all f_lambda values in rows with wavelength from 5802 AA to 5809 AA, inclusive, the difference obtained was 1568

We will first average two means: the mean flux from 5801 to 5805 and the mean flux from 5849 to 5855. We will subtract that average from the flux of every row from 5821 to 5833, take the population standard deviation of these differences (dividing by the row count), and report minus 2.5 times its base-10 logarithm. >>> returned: -3.33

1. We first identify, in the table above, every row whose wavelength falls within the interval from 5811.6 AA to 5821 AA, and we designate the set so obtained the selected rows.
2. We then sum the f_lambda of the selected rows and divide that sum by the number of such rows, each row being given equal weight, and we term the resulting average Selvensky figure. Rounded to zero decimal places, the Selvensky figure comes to 286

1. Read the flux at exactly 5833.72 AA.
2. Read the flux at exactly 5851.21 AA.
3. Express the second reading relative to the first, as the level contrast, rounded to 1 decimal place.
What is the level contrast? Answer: 1.0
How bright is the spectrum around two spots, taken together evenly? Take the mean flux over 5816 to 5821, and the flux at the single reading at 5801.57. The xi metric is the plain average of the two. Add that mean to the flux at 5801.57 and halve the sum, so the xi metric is 265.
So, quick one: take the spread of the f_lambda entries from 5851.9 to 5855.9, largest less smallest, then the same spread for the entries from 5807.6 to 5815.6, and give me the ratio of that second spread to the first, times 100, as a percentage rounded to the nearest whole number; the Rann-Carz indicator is 1341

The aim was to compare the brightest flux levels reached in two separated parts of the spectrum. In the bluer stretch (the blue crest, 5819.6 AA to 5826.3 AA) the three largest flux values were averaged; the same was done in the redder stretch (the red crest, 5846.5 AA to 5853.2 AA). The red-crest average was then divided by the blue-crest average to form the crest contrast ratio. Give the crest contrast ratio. 1.1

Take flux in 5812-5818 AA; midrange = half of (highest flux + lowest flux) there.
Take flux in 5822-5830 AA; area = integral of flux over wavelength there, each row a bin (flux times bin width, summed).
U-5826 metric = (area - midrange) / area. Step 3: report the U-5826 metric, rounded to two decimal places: 0.83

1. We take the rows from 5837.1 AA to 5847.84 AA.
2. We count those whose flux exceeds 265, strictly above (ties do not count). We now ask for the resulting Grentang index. 1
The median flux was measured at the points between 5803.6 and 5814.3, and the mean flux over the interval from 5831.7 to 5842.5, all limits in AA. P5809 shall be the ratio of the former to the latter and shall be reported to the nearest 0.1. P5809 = 1.6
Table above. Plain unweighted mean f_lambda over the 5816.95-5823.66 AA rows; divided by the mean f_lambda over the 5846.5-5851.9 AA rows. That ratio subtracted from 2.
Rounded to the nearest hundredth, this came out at 1.05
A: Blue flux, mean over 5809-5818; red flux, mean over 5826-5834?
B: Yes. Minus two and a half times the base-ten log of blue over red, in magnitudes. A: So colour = -0.4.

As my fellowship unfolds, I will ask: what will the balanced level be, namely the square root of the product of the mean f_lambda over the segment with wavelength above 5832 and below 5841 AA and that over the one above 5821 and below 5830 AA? 244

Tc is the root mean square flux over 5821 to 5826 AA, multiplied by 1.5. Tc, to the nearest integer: 337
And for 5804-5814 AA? 693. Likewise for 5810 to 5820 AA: 516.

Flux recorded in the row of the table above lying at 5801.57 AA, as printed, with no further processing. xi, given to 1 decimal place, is 257.9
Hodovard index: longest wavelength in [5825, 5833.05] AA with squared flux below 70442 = 5831.04 AA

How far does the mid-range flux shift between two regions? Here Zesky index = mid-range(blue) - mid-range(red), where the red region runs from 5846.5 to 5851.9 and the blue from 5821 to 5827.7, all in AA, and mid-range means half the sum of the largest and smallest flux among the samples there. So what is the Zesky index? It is -34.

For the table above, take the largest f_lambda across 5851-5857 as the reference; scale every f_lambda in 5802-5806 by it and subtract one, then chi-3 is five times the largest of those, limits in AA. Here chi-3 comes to 0.46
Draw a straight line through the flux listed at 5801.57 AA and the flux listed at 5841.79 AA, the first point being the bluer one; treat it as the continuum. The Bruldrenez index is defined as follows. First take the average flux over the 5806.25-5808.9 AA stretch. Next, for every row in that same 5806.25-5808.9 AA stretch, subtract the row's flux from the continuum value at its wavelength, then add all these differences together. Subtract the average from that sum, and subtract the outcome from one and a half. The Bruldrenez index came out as 1038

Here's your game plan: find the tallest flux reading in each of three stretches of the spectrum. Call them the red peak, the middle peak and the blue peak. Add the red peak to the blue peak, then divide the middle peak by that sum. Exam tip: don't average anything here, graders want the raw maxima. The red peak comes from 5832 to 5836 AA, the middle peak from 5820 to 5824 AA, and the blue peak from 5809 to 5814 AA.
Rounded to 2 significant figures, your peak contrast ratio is 0.28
